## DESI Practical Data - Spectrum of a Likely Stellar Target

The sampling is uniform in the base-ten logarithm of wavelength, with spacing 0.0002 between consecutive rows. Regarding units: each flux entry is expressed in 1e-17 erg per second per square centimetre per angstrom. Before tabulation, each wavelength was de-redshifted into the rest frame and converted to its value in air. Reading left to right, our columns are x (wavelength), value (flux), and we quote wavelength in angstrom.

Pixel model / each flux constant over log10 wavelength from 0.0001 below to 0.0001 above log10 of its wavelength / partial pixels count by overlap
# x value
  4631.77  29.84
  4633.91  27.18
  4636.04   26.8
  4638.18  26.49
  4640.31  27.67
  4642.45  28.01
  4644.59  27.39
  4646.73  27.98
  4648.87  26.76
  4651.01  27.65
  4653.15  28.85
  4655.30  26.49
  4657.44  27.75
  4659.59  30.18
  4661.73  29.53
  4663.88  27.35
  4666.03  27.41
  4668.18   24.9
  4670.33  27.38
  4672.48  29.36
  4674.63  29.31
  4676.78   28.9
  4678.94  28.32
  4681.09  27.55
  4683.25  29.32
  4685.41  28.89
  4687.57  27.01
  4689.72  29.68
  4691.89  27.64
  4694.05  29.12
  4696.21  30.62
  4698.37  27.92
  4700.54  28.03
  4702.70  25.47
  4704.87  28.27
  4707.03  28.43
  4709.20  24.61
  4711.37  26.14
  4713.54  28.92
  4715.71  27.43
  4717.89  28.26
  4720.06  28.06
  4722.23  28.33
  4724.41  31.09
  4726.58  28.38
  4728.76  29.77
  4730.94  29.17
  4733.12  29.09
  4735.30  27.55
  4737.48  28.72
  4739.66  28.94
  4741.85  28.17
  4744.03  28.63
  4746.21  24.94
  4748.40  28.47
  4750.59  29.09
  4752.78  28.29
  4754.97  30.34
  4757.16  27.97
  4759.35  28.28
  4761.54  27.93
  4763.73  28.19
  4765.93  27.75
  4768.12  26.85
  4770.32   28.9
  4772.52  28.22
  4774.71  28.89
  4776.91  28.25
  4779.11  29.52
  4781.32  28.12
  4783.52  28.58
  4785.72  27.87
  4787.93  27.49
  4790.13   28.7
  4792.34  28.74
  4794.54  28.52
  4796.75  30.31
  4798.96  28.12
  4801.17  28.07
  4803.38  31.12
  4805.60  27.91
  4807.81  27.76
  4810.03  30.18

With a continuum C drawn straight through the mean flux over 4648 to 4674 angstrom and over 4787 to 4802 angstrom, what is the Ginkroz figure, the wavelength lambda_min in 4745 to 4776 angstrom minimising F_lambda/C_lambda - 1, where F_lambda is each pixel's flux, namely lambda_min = 4746.21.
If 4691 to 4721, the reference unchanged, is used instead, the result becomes 4709.20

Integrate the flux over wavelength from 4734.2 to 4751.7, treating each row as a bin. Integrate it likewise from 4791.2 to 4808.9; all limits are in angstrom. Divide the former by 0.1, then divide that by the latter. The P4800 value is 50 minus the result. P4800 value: 40.4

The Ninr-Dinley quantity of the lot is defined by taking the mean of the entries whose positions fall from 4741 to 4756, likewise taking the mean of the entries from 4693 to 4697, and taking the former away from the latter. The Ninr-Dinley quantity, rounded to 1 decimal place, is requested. 1.6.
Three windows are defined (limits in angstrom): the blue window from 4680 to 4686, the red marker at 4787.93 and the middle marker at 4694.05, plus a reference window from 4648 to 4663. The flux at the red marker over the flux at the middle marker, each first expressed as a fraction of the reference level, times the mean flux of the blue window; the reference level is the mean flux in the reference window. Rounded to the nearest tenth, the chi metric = 27.0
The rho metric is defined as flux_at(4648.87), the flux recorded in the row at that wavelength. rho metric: 26.76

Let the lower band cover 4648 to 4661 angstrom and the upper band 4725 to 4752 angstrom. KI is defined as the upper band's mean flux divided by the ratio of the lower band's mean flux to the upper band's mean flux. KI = 28.9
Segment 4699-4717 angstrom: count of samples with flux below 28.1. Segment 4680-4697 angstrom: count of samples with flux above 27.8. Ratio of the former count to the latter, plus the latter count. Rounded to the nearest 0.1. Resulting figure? 6.0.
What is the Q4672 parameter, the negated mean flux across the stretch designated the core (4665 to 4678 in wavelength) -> -27.9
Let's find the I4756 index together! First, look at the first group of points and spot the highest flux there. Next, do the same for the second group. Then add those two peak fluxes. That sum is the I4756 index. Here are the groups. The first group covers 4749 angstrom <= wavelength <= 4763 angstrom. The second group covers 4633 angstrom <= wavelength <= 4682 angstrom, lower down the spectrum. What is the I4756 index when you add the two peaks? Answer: 60.5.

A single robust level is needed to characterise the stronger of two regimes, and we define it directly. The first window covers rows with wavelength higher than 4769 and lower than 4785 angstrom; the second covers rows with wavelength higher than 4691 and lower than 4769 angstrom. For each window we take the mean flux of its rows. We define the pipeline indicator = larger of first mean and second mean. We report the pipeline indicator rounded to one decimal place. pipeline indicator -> 28.6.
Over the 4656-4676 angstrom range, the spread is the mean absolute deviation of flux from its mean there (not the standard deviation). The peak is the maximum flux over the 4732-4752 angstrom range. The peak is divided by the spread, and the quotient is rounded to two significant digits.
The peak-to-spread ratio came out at 22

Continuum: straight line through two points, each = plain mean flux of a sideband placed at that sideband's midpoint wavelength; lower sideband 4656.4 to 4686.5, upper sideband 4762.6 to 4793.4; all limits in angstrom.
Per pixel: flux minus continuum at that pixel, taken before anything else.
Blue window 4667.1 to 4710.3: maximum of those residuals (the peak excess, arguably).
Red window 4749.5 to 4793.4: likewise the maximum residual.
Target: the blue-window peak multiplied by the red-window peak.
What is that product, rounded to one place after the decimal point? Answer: 4.8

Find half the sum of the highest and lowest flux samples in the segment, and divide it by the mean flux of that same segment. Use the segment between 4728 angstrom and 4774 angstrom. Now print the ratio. 0.975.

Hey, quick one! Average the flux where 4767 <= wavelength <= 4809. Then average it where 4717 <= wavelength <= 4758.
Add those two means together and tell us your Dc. 57.1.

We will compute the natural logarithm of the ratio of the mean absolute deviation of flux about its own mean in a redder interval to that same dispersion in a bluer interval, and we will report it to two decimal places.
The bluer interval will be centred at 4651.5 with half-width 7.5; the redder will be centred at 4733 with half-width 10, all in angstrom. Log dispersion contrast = 0.20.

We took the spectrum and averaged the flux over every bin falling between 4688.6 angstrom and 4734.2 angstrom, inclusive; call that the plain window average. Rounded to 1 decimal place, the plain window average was 28.3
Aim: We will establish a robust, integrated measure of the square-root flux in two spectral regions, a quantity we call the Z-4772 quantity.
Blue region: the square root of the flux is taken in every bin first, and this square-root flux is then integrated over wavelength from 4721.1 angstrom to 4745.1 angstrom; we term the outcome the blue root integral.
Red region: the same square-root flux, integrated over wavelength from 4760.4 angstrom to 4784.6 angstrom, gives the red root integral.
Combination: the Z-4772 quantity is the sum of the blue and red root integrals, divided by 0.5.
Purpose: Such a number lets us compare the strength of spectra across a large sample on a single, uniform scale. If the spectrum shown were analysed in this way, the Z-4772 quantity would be 515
